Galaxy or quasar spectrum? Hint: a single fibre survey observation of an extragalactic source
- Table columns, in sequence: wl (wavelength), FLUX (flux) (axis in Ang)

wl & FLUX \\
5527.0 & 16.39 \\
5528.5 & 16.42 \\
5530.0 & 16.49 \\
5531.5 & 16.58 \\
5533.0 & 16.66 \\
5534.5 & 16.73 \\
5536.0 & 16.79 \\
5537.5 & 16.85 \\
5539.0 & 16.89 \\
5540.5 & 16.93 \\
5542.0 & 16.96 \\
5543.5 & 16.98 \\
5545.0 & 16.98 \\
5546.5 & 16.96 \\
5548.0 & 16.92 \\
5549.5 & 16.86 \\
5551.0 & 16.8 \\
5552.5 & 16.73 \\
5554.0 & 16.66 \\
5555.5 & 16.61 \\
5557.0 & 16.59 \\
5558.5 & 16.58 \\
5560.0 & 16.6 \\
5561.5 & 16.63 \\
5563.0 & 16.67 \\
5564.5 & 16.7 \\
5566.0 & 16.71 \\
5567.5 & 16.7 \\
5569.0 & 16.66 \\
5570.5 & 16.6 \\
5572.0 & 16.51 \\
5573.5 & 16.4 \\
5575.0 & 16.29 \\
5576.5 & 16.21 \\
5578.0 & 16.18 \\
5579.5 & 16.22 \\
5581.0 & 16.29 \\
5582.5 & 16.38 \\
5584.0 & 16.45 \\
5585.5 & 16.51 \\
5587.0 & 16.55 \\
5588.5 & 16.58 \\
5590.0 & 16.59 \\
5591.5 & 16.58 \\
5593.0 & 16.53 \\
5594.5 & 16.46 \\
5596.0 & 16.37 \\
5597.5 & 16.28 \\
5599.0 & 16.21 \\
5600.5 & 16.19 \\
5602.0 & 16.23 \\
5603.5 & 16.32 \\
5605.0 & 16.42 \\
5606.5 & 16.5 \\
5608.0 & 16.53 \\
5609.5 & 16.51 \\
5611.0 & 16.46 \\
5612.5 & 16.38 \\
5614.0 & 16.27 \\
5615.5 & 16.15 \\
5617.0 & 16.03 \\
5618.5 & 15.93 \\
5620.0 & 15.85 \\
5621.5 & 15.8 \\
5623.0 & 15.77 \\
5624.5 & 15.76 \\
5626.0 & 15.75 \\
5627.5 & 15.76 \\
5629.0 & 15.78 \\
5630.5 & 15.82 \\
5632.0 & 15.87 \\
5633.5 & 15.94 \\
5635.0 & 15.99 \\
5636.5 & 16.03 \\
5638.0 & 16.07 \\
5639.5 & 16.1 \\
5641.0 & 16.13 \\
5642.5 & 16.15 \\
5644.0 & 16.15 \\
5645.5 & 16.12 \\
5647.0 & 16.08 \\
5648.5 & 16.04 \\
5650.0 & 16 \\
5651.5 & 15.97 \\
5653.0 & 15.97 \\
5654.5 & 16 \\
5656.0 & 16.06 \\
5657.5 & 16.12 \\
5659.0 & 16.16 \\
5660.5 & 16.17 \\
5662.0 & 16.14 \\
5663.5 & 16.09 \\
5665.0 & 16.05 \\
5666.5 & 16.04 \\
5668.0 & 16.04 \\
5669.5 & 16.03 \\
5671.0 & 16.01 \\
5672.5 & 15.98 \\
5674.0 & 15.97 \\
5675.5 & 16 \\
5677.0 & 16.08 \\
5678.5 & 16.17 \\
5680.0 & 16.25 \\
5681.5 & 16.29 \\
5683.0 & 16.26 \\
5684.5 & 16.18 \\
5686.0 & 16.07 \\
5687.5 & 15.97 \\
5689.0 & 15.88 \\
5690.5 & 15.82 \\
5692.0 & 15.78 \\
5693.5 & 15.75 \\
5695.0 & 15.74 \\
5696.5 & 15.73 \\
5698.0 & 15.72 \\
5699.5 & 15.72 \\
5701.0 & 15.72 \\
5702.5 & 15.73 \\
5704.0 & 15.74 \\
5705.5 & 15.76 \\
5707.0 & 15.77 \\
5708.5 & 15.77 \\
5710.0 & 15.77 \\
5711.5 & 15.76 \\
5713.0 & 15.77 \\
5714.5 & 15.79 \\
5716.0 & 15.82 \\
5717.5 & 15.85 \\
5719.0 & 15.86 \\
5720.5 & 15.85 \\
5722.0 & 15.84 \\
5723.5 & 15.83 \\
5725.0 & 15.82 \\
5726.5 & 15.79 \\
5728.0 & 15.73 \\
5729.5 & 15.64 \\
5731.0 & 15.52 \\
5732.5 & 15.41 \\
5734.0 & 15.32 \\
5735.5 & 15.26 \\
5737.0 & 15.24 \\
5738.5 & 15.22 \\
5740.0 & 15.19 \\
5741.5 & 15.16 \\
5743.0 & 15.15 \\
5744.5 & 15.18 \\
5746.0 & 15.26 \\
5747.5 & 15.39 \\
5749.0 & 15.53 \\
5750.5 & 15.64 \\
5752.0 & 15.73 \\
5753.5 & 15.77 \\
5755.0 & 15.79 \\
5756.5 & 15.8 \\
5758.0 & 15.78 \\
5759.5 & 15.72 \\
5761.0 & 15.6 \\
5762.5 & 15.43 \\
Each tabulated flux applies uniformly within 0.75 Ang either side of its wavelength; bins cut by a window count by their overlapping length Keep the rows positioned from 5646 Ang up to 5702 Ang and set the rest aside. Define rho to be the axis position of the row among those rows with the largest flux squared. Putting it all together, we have 5681.5 Ang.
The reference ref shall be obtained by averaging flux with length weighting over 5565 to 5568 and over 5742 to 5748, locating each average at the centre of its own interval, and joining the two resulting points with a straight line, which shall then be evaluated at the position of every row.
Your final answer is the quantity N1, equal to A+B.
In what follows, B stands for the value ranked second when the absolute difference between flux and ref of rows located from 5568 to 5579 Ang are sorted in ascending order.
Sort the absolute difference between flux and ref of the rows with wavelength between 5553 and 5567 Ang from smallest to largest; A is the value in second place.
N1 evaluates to 0.09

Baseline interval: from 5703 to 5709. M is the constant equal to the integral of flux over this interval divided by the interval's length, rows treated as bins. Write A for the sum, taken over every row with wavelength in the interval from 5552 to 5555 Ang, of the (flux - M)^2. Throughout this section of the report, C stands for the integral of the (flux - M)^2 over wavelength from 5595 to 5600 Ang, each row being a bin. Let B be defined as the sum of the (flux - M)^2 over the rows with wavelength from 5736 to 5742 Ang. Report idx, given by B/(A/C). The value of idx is 1.0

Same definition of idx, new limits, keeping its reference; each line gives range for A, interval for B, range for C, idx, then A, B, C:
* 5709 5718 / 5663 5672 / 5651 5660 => 30.1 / 0.0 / 0.5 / 0.8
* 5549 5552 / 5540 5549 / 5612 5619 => 4.7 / 2.3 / 8.6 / 1.3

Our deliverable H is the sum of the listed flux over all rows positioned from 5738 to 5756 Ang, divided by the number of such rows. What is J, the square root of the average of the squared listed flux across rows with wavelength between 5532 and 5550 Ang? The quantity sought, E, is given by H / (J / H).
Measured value 14.1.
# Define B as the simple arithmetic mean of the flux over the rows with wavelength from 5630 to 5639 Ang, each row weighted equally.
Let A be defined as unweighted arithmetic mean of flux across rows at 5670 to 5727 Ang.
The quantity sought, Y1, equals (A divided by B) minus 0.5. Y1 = 0.50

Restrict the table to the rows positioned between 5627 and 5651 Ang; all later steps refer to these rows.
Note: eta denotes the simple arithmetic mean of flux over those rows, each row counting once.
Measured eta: 16.0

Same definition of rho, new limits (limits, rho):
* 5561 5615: 5566.0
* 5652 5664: 5660.5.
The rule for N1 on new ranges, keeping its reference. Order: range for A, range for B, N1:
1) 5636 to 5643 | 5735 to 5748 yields 0.09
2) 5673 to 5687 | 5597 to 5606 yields 0.27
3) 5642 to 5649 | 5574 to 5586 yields 0.15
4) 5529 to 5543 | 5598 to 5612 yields 0.12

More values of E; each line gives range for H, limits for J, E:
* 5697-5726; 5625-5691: 15.5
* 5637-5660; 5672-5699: 16.2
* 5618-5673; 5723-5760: 16.5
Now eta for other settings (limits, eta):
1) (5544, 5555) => 16.8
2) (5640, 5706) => 16.0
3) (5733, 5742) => 15.2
